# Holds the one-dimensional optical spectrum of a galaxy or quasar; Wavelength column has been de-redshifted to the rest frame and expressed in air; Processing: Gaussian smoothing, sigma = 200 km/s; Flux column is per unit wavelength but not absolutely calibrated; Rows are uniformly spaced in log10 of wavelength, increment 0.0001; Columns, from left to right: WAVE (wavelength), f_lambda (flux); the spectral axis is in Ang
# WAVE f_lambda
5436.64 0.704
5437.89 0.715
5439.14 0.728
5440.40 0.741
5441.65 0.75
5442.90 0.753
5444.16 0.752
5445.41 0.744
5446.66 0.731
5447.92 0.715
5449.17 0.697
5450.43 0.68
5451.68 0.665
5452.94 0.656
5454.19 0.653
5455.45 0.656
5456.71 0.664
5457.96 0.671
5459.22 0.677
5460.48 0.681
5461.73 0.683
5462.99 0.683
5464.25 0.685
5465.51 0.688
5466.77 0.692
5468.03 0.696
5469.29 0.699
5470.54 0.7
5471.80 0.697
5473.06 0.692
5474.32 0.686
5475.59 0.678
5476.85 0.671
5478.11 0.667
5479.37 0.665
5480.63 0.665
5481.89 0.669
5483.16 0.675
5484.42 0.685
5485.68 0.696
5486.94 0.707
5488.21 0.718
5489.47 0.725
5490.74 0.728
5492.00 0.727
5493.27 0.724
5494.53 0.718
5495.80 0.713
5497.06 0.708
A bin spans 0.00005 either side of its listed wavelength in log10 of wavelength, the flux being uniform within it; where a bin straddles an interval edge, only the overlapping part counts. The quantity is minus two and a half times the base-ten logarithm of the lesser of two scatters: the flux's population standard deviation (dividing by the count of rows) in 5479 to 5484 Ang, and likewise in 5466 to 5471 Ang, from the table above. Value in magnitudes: 6.3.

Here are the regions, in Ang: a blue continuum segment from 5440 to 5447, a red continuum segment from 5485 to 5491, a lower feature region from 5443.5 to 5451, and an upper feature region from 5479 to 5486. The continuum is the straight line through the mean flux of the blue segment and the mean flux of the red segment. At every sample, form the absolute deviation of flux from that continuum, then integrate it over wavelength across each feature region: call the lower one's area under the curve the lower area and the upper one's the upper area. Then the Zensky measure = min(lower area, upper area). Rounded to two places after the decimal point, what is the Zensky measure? 0.19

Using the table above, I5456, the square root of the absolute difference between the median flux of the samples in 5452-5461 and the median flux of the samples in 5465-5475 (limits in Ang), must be 0.17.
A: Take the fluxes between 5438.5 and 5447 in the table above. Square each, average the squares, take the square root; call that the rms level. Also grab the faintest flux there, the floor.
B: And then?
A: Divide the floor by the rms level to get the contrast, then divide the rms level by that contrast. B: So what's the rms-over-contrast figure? 0.76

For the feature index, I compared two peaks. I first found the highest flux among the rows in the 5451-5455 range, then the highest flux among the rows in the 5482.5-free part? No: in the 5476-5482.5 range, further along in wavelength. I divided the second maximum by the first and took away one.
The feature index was 0.009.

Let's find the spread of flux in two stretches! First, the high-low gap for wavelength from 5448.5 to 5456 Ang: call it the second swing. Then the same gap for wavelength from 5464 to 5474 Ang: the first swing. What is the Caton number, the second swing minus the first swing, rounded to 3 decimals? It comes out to 0.029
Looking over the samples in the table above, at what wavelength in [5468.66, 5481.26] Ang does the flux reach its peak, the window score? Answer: 5470.54 Ang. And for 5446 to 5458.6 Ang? 5446.66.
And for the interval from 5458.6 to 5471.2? 5470.54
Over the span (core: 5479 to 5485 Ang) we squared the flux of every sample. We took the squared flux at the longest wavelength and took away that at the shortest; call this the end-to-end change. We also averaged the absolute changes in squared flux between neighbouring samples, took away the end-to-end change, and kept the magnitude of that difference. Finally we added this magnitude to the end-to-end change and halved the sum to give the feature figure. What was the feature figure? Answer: 0.024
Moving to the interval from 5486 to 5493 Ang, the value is 0.025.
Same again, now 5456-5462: 0.022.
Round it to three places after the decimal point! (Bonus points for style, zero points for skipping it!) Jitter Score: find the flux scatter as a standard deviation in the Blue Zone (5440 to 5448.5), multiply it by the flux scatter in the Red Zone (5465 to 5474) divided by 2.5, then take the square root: 0.005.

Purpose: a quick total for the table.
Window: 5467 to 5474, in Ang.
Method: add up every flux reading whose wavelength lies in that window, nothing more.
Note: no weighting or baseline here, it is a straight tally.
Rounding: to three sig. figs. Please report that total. 3.48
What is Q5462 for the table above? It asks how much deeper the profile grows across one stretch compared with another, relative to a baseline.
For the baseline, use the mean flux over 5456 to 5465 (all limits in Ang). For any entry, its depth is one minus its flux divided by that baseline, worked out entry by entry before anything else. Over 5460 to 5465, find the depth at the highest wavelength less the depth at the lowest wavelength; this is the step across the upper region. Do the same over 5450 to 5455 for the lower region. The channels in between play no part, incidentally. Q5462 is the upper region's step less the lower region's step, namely -0.05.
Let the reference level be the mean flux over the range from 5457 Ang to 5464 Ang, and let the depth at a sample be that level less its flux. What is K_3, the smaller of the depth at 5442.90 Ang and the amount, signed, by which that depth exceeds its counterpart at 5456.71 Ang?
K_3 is -0.09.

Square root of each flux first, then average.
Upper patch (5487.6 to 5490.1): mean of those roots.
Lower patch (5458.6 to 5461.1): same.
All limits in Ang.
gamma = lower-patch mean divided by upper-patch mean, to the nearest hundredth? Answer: 0.97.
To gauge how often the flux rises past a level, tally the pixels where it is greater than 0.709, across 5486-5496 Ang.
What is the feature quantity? 7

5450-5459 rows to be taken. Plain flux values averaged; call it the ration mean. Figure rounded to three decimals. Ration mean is 0.664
